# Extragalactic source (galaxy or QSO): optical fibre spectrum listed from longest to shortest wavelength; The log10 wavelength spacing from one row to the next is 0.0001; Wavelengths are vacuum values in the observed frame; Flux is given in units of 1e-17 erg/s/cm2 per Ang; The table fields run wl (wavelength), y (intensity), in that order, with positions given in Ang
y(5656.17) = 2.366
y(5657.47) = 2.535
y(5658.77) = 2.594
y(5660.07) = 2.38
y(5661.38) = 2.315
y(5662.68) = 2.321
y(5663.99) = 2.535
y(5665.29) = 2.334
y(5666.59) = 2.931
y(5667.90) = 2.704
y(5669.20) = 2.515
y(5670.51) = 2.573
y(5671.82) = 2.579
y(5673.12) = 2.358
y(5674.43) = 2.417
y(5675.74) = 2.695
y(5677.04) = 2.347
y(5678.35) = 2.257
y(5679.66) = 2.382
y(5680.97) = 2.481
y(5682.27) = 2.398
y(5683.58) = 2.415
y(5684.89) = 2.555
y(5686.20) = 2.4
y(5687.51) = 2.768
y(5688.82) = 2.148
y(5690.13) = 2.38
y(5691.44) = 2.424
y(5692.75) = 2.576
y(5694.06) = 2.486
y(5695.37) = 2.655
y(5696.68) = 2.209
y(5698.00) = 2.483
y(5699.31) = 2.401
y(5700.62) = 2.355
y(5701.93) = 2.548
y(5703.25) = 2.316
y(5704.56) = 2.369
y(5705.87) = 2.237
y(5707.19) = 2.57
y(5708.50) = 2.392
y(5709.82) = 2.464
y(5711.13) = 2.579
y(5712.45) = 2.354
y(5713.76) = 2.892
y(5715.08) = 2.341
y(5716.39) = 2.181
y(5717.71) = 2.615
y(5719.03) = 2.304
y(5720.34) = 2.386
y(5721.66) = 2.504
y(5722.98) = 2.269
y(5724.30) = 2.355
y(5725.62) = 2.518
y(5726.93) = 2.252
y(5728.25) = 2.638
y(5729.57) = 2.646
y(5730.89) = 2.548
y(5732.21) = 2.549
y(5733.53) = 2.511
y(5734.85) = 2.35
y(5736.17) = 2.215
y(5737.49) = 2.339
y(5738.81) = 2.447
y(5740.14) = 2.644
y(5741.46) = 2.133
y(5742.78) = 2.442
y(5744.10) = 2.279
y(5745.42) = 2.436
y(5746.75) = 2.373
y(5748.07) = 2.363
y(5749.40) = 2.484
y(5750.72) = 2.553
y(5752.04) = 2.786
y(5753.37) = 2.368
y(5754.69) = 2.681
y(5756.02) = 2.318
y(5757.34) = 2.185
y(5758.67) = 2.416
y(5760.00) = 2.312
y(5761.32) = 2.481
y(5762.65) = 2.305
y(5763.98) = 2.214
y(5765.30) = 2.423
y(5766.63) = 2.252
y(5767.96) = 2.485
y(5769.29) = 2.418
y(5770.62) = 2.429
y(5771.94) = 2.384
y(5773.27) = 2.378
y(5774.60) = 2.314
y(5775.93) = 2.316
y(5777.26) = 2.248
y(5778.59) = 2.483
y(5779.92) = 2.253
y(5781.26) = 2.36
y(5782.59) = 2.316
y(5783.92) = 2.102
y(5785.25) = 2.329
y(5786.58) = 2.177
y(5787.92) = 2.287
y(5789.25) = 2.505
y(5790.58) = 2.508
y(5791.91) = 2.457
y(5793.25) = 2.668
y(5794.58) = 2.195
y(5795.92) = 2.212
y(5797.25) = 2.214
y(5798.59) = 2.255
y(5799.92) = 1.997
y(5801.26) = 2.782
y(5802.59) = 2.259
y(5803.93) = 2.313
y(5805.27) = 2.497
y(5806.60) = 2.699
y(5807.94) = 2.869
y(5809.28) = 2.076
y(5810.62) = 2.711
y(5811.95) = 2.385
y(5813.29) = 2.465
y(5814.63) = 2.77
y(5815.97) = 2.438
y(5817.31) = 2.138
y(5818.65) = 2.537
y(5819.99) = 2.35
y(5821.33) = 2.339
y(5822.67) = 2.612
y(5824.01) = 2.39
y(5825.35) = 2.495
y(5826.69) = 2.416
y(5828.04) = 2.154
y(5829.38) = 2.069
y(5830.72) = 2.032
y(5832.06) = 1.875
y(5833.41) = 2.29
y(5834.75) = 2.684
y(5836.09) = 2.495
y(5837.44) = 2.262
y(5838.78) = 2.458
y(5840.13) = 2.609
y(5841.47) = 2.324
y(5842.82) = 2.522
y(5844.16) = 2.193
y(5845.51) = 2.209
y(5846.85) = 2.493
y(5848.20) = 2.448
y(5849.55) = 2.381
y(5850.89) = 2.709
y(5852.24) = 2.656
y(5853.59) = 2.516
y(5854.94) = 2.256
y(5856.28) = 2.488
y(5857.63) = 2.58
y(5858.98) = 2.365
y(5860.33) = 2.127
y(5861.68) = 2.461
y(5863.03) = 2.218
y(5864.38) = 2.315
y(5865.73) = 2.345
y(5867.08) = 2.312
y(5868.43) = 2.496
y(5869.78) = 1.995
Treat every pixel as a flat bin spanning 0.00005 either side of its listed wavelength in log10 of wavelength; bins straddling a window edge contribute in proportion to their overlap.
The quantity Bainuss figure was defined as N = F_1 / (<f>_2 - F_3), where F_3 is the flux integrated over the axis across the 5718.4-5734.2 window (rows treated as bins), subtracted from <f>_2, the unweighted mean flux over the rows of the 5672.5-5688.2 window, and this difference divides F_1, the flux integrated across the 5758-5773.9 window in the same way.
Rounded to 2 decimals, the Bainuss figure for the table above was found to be -1.04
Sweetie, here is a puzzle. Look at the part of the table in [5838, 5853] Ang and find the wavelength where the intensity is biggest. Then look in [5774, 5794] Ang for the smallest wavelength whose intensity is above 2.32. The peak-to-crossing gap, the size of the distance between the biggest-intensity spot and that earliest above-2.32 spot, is 72.3 Ang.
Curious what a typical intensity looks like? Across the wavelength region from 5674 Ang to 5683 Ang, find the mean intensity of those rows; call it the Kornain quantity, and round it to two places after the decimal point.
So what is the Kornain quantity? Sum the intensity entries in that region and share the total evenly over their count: 2.43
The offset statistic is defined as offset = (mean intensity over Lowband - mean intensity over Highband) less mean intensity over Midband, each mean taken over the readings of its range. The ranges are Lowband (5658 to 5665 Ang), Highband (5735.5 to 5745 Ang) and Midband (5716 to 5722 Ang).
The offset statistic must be -2.33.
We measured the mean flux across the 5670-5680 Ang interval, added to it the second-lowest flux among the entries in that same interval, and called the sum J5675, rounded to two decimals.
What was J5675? 4.80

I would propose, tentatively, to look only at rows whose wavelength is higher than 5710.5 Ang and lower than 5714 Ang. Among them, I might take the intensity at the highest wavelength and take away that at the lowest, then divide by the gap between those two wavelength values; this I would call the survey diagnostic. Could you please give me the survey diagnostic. 0.12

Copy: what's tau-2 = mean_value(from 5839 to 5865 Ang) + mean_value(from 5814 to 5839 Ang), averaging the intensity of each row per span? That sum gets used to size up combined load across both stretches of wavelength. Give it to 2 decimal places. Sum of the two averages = 4.77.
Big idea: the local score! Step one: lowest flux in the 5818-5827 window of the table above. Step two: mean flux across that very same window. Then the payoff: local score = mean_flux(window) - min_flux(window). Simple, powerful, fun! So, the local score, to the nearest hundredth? 0.11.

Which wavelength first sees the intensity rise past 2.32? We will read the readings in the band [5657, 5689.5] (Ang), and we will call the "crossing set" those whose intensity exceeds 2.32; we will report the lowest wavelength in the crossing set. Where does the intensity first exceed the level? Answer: 5657.47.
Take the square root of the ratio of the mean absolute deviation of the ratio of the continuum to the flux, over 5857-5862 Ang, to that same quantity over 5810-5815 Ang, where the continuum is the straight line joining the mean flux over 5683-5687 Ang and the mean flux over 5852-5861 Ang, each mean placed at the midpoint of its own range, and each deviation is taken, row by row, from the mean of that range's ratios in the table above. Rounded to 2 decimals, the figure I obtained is 1.02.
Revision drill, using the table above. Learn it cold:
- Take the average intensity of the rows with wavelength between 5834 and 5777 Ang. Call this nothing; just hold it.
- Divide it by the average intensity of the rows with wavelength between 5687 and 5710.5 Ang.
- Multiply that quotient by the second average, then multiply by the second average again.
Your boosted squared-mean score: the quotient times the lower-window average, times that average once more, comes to 5.74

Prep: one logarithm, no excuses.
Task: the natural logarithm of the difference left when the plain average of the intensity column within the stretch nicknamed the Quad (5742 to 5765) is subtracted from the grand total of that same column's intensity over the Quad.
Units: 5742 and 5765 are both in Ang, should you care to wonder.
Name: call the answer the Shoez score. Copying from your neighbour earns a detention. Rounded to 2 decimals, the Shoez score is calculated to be 3.65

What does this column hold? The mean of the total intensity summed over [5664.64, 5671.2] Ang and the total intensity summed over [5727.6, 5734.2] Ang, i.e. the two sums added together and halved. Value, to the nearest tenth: 13.0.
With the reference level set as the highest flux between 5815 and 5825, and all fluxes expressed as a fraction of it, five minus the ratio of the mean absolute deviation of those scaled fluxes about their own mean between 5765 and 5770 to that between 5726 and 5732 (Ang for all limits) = 4.47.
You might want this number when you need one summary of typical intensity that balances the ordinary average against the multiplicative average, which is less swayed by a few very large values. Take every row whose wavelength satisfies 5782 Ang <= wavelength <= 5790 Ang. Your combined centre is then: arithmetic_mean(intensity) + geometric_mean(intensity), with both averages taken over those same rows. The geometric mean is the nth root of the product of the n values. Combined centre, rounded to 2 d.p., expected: 4.57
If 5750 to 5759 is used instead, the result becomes 4.94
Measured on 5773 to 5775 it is 4.69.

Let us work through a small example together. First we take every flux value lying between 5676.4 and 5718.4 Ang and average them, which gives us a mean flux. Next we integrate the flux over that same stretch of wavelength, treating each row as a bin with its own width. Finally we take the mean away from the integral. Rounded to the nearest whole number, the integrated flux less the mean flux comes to 100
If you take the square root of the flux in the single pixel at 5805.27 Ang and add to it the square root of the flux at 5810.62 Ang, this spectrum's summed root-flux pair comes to 3.23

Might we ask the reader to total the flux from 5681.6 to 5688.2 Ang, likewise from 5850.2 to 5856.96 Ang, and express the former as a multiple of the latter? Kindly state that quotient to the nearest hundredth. 0.99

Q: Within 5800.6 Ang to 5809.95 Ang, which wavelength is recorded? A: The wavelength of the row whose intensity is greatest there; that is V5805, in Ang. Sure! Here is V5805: 5807.94 Ang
